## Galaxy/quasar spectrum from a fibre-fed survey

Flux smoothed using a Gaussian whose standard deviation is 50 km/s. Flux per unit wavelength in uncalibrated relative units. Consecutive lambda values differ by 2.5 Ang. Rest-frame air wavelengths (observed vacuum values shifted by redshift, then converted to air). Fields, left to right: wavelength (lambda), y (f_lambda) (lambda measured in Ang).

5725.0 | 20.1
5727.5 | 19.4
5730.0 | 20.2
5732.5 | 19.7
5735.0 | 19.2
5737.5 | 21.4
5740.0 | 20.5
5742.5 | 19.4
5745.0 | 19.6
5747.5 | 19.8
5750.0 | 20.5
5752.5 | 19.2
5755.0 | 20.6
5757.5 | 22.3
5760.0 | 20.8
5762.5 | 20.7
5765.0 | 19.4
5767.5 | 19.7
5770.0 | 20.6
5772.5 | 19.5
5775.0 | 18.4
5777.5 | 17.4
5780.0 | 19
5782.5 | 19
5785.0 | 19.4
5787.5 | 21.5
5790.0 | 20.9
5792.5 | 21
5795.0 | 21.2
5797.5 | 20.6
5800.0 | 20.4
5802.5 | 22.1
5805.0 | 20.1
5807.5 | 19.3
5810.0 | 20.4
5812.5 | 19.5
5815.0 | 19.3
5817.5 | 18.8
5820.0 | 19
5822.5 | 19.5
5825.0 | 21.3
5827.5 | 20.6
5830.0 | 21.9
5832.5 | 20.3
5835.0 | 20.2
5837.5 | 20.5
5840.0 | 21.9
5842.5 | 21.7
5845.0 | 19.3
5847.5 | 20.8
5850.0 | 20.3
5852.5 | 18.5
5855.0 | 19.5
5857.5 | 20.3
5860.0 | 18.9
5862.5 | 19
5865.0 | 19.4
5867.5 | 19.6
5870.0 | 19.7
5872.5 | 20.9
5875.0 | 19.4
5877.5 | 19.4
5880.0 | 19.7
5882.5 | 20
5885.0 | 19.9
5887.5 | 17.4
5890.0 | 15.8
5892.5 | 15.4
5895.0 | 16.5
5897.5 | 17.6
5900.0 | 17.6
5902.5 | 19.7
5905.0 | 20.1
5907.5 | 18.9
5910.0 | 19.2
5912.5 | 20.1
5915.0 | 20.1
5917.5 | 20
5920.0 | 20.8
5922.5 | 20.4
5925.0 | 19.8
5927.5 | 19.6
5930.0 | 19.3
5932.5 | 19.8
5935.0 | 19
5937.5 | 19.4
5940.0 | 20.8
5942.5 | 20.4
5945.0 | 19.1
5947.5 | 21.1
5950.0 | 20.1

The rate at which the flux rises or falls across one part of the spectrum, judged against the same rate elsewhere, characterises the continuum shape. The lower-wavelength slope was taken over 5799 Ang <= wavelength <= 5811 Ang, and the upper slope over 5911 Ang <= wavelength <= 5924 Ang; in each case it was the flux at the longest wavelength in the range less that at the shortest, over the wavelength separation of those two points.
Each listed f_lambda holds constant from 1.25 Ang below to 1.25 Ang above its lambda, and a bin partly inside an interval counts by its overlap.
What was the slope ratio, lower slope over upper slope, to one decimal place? 0.0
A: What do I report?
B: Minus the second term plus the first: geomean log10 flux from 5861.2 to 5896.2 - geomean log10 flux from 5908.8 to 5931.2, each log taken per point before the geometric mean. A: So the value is -0.029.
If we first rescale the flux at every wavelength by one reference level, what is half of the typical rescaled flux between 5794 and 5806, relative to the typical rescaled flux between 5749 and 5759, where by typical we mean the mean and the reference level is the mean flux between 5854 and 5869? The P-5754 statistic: 0.506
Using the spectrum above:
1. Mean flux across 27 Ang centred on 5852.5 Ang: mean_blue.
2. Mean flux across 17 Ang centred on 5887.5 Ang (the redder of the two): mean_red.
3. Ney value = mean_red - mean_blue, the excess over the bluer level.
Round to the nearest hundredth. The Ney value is -2.15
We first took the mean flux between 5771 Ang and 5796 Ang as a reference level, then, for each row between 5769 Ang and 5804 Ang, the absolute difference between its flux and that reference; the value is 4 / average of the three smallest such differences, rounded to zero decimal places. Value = 10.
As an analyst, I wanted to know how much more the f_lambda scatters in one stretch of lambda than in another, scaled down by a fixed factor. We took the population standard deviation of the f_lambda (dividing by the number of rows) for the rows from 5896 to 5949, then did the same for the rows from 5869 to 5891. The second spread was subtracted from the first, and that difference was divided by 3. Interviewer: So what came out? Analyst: -0.19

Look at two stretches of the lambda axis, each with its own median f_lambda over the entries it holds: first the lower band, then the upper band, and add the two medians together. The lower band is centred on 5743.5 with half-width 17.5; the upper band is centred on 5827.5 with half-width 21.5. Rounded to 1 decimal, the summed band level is 40.3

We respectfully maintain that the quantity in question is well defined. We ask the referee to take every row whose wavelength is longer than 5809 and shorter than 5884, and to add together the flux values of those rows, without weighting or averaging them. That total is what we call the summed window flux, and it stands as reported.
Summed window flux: 600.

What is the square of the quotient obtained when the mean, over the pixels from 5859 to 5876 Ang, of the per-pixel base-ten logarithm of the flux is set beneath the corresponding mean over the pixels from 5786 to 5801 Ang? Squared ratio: 1.05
